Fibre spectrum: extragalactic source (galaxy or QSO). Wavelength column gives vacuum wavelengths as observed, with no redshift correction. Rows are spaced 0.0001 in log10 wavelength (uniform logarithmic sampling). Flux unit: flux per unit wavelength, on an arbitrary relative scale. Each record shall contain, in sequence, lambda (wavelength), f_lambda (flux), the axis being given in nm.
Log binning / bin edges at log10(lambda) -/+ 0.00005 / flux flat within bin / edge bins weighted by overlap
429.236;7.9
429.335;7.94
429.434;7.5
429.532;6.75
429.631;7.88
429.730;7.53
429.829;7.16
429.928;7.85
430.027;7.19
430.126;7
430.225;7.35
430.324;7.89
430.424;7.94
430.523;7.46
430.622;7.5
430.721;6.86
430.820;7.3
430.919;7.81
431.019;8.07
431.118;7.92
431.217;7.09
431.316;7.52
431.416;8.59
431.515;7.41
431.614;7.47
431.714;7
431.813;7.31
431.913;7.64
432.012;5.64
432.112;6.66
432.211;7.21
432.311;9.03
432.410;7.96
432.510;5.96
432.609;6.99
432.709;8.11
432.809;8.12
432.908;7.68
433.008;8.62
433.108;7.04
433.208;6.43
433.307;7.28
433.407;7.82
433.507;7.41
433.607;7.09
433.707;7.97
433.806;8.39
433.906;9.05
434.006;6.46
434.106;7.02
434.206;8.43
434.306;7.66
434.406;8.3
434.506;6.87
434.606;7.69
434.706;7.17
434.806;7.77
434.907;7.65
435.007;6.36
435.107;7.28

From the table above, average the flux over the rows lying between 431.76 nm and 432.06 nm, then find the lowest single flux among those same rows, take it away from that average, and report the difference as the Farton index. 1.2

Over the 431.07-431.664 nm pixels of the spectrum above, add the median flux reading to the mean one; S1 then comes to 15.2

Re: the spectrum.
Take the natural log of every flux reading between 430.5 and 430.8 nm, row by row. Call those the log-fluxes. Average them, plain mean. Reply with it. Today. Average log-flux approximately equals 1.98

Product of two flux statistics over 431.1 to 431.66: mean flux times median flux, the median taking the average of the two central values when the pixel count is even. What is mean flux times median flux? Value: 57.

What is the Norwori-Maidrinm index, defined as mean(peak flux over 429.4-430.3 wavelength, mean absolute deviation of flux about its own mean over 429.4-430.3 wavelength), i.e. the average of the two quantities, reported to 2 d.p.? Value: 4.09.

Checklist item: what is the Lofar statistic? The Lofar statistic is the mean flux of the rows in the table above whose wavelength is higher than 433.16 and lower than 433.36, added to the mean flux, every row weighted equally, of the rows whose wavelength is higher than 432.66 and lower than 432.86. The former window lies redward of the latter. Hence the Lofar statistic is 15.0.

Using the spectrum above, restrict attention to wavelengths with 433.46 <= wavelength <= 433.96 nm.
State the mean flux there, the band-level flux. 7.98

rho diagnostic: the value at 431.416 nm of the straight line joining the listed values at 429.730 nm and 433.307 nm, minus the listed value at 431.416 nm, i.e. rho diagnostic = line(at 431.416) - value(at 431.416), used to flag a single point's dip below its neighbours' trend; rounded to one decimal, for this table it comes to -1.2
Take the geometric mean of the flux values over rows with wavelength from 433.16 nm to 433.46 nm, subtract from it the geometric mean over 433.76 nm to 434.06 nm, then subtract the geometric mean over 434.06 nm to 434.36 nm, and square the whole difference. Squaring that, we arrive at 71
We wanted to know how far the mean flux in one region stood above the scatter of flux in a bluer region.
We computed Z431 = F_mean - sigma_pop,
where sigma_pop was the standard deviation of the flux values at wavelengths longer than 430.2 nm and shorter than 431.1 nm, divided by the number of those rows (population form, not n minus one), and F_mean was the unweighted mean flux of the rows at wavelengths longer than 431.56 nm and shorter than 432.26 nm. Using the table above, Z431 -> 6.63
